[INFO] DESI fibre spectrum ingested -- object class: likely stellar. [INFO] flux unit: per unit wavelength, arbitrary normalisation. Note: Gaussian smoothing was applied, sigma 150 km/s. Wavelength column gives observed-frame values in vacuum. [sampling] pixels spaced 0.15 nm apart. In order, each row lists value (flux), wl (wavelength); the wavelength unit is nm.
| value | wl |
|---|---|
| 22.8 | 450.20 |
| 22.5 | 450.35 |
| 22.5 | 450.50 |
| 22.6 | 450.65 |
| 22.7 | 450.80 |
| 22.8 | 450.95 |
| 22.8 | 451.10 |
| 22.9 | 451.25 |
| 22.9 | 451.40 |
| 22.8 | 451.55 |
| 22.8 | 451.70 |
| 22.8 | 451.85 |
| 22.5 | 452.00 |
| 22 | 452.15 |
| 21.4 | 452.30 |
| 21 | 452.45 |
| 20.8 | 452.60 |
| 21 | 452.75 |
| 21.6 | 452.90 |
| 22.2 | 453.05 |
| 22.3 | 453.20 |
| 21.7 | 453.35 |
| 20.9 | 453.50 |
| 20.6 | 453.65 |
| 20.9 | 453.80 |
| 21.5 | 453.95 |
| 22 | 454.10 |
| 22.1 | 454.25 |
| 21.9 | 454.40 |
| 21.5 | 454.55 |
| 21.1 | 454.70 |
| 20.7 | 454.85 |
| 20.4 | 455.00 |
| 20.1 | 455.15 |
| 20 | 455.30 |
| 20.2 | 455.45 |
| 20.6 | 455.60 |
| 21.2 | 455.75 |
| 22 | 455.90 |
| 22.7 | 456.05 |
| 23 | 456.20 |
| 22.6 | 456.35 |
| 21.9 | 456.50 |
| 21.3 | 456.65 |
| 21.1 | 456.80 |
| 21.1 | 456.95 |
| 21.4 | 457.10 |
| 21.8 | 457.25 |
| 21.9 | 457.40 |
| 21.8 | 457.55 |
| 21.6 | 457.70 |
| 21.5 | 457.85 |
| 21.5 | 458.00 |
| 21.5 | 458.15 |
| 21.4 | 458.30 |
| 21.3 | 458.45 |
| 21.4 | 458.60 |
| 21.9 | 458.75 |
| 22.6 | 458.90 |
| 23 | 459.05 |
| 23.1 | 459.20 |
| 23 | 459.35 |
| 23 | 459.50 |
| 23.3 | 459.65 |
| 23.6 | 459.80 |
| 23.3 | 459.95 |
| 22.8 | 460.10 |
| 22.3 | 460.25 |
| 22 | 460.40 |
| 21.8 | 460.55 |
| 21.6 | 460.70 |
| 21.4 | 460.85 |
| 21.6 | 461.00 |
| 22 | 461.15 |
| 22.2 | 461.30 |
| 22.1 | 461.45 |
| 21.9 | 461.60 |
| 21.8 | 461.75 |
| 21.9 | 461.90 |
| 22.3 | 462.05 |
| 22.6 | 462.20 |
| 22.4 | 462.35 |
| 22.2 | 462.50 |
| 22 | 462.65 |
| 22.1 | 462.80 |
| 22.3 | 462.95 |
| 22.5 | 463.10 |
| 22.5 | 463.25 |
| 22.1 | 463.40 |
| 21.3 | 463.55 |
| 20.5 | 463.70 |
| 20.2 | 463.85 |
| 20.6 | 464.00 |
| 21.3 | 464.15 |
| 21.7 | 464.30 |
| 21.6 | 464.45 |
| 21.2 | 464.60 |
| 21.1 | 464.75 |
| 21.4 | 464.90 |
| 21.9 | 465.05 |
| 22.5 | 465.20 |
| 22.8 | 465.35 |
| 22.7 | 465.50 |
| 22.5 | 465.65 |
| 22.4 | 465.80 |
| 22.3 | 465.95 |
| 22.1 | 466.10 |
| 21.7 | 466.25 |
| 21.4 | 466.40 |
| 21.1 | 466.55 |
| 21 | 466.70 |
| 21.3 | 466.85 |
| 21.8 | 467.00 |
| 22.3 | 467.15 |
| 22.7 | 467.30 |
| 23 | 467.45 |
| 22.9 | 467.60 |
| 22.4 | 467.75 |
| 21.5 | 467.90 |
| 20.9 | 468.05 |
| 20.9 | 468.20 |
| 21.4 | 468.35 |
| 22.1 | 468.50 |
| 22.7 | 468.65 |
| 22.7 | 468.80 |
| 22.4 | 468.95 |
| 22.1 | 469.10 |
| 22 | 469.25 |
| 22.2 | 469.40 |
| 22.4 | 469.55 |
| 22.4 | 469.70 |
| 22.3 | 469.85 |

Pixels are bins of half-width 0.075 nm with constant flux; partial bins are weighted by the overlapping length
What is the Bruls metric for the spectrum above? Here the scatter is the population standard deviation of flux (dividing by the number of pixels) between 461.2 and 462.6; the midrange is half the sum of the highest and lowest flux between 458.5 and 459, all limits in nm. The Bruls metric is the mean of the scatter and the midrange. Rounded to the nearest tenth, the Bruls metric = 11.1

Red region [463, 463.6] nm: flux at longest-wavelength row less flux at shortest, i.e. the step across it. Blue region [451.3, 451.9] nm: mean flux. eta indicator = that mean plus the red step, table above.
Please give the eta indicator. 21.6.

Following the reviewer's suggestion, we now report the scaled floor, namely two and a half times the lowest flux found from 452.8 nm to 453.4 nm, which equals 54.0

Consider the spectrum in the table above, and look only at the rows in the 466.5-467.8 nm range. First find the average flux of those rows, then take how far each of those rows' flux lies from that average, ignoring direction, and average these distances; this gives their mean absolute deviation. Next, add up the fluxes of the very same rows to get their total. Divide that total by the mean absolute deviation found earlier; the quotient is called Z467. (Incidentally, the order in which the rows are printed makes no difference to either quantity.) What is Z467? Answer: 296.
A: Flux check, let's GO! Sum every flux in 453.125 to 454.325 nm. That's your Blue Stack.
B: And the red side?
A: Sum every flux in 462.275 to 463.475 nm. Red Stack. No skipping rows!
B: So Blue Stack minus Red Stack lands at -6.1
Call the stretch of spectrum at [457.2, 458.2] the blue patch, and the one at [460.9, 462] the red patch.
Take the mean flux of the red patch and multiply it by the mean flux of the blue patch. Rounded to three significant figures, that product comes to 475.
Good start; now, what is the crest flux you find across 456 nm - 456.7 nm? 23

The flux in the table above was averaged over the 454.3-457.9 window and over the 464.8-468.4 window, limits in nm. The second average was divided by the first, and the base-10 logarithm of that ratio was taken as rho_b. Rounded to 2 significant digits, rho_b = 0.011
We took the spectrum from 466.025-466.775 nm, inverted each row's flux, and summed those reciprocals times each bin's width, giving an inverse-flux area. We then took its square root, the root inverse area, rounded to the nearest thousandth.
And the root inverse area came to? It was 0.187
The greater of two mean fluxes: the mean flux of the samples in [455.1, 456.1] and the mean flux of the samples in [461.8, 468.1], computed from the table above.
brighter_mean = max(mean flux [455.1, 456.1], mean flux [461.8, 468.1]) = 21.9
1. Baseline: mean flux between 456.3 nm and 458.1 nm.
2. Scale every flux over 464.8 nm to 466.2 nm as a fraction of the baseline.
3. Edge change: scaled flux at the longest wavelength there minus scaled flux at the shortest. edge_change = 0.032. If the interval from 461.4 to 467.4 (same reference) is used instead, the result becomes 0.028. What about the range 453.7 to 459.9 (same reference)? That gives 0.125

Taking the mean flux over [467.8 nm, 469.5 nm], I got 21.9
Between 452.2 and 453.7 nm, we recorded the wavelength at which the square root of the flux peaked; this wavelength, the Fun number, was 453.20 nm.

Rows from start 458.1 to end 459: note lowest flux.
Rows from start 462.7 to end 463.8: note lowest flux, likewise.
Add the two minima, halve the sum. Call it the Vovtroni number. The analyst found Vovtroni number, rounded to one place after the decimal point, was 20.9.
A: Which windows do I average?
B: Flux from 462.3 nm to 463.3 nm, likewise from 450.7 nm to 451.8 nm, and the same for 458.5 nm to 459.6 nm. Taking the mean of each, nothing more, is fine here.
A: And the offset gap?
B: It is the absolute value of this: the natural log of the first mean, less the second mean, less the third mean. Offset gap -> 42.3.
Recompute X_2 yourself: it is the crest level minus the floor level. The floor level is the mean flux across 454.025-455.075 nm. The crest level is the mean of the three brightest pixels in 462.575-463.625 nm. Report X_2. 1.0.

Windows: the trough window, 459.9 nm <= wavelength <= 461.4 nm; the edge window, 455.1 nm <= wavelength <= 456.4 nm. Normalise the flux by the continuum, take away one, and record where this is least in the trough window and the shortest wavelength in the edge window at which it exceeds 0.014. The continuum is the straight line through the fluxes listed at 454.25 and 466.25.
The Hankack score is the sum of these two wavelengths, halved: 458.45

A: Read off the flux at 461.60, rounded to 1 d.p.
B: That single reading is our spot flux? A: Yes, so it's 21.9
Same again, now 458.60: 21.4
